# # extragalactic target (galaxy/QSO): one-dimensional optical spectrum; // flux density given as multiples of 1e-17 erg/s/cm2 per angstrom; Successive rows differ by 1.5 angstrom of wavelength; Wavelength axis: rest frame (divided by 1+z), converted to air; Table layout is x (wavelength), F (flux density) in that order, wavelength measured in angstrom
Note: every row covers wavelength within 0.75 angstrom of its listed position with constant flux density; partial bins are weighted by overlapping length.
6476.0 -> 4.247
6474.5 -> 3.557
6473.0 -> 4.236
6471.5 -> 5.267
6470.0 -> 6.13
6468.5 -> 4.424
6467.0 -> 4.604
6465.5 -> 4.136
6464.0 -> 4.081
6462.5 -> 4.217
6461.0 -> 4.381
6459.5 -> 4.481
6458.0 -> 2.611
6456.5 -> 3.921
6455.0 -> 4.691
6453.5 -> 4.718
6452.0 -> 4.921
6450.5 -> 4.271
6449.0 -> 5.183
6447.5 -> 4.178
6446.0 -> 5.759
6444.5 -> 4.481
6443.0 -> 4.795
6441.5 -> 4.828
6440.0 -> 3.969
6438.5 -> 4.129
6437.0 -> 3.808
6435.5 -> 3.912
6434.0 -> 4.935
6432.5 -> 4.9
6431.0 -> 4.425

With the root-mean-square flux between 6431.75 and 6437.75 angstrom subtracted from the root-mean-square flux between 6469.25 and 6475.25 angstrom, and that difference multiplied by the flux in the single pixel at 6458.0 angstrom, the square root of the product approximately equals 1.1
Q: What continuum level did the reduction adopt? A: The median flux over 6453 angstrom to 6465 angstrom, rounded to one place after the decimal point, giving 4.3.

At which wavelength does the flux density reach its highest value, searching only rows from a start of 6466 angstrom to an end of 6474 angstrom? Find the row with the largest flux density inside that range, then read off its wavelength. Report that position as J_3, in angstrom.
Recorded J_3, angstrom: 6470.0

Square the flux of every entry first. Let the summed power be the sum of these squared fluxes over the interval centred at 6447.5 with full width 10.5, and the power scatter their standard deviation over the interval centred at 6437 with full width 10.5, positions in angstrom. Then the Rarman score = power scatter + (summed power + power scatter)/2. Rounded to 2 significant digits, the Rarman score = 88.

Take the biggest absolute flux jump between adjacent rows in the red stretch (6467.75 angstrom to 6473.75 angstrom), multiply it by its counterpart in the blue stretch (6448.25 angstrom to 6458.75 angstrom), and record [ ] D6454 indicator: 2.2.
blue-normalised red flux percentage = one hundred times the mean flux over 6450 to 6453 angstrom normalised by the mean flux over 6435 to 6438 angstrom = 119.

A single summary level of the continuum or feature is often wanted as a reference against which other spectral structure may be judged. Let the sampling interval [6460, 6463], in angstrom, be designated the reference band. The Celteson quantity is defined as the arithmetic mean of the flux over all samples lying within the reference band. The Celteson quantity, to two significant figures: 4.3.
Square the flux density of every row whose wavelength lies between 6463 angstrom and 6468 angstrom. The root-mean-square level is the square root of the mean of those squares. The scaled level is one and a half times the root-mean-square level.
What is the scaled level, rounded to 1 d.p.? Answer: 6.4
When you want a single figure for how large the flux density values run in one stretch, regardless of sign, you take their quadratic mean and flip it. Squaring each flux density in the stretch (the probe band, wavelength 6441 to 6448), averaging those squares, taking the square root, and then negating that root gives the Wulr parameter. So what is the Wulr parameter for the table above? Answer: -4.84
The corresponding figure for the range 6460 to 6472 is -4.70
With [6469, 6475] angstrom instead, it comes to -4.90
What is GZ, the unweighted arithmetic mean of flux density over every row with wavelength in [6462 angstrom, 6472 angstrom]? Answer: 4.69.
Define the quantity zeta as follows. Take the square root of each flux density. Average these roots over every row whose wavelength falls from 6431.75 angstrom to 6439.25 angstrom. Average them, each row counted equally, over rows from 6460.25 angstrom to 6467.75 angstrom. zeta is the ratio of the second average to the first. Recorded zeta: 1.00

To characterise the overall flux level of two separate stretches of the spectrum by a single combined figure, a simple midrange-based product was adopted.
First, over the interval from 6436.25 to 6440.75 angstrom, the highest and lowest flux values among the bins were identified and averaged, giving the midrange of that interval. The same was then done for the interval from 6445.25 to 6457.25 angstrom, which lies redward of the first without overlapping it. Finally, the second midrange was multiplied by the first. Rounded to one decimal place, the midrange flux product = 19.2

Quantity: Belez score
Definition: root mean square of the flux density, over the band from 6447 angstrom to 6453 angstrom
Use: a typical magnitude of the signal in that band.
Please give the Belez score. 4.66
